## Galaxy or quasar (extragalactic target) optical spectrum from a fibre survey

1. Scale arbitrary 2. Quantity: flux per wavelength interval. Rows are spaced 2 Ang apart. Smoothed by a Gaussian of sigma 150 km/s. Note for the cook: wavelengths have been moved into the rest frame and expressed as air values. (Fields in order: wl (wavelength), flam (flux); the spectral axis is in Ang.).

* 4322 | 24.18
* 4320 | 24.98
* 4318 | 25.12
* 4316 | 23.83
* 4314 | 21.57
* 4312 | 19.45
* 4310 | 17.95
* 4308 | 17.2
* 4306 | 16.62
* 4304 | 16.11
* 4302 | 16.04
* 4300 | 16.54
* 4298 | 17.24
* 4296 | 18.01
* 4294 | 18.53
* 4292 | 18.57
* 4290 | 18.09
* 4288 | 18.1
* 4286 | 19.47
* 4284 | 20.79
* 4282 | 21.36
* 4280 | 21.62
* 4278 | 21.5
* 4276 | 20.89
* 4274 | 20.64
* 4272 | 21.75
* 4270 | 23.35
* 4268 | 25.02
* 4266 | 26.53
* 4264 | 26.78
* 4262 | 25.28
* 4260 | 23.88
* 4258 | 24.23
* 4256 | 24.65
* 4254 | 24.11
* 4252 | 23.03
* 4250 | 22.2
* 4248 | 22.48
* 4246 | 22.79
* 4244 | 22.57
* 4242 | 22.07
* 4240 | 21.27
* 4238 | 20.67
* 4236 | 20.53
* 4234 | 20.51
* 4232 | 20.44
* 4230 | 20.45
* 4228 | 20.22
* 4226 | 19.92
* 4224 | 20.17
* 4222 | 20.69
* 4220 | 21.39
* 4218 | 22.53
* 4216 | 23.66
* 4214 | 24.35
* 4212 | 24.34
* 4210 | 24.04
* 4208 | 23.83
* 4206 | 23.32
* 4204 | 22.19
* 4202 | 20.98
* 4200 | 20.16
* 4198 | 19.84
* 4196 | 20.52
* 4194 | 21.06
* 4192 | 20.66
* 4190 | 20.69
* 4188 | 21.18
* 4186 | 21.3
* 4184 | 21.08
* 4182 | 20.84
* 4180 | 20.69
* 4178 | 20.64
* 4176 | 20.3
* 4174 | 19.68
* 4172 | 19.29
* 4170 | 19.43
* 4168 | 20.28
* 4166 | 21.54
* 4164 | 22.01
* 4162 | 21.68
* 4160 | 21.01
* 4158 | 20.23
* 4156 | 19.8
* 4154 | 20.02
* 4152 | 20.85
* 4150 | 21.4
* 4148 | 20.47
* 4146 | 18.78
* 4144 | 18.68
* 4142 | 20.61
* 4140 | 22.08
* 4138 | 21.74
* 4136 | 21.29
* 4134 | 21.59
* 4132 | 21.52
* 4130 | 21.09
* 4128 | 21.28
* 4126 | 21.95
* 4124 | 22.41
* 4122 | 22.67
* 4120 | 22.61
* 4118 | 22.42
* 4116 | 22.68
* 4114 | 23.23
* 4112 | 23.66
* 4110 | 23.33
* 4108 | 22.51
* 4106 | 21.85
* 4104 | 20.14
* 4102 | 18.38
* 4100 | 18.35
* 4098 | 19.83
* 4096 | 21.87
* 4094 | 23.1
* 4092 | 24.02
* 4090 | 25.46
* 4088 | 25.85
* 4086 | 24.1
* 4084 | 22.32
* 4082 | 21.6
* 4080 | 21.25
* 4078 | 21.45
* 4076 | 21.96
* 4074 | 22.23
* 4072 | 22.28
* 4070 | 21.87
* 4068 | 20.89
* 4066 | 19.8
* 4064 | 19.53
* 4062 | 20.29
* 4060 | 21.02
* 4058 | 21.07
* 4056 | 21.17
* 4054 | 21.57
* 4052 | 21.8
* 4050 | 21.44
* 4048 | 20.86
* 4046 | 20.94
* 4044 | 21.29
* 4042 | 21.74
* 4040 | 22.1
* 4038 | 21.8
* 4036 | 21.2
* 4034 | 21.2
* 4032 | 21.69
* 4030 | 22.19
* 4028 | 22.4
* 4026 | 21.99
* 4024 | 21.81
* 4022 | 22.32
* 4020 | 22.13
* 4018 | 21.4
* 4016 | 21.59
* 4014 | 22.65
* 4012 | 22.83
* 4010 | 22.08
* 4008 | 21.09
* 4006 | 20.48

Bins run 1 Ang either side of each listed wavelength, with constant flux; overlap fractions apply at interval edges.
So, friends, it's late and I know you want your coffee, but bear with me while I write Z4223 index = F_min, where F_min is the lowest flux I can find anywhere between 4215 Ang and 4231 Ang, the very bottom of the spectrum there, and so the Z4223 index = 19.92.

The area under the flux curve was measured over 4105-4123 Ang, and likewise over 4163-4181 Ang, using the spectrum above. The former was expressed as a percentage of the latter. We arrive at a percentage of 111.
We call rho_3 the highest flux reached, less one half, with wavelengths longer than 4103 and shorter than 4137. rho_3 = 23.2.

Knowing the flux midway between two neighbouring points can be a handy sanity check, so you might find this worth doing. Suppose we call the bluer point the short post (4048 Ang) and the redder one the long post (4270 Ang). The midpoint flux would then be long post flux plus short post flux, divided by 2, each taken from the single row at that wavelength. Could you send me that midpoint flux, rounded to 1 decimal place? 22.1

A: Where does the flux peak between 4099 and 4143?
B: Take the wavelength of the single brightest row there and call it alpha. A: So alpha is 4112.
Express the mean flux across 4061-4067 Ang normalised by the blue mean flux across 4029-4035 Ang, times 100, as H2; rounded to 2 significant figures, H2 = 92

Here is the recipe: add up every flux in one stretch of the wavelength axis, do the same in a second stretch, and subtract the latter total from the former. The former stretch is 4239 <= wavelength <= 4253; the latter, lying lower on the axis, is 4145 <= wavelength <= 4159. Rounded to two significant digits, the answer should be 15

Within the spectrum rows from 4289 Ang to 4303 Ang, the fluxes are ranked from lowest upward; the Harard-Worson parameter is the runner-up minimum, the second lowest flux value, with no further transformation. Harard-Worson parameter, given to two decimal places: 16.54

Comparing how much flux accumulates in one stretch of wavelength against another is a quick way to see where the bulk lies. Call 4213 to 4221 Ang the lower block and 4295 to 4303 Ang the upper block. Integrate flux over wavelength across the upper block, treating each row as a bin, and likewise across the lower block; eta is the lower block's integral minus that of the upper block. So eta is 48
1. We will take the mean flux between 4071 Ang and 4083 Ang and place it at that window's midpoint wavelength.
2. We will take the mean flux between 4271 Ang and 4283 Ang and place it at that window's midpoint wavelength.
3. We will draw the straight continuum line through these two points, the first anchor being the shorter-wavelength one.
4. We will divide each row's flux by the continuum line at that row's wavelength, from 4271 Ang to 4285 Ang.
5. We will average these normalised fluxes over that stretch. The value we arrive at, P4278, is 1.00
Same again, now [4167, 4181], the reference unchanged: 0.93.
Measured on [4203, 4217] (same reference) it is 1.10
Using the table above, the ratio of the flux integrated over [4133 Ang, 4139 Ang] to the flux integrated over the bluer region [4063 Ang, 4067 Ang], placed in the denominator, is 1.6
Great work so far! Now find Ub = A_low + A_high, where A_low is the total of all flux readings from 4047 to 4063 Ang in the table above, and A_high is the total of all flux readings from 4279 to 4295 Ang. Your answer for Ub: 326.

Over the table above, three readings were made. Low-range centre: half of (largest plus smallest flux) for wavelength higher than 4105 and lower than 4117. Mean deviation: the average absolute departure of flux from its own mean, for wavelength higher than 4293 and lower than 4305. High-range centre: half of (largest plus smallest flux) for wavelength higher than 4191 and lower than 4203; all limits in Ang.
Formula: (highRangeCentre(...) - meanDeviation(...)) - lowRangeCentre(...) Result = -3.2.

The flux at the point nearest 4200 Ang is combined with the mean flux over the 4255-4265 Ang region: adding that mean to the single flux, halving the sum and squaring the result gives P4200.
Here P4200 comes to 509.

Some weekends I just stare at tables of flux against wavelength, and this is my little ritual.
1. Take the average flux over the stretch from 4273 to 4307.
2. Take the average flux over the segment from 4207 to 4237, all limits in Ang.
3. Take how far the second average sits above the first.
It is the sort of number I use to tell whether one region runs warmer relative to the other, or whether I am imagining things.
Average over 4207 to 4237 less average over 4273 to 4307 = 3.0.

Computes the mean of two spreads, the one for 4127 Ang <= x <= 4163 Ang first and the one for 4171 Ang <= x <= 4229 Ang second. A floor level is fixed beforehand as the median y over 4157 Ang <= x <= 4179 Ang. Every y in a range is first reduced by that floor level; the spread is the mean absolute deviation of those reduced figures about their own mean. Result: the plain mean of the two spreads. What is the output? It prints 0.98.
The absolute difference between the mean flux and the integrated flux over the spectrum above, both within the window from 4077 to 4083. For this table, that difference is 107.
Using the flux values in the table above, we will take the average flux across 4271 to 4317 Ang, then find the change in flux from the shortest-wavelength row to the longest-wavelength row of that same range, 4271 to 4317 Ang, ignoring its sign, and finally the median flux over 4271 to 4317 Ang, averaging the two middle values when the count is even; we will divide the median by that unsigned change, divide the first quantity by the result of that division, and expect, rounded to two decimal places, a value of 2.15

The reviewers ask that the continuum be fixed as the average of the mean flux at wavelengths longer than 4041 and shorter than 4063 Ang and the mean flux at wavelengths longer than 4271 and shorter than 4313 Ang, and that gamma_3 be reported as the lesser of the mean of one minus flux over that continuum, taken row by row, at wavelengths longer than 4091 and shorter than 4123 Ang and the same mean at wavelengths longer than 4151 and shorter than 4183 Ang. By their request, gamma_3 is -0.094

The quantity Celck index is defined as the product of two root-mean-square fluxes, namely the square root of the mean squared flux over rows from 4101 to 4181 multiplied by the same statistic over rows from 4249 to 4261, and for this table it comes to 502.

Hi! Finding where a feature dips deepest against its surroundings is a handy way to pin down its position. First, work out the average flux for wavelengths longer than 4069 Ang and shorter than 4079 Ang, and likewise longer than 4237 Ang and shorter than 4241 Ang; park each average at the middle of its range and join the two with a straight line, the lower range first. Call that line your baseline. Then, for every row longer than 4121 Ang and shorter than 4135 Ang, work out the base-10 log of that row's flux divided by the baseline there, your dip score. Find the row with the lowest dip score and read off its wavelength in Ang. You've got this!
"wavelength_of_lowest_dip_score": 4130 Ang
